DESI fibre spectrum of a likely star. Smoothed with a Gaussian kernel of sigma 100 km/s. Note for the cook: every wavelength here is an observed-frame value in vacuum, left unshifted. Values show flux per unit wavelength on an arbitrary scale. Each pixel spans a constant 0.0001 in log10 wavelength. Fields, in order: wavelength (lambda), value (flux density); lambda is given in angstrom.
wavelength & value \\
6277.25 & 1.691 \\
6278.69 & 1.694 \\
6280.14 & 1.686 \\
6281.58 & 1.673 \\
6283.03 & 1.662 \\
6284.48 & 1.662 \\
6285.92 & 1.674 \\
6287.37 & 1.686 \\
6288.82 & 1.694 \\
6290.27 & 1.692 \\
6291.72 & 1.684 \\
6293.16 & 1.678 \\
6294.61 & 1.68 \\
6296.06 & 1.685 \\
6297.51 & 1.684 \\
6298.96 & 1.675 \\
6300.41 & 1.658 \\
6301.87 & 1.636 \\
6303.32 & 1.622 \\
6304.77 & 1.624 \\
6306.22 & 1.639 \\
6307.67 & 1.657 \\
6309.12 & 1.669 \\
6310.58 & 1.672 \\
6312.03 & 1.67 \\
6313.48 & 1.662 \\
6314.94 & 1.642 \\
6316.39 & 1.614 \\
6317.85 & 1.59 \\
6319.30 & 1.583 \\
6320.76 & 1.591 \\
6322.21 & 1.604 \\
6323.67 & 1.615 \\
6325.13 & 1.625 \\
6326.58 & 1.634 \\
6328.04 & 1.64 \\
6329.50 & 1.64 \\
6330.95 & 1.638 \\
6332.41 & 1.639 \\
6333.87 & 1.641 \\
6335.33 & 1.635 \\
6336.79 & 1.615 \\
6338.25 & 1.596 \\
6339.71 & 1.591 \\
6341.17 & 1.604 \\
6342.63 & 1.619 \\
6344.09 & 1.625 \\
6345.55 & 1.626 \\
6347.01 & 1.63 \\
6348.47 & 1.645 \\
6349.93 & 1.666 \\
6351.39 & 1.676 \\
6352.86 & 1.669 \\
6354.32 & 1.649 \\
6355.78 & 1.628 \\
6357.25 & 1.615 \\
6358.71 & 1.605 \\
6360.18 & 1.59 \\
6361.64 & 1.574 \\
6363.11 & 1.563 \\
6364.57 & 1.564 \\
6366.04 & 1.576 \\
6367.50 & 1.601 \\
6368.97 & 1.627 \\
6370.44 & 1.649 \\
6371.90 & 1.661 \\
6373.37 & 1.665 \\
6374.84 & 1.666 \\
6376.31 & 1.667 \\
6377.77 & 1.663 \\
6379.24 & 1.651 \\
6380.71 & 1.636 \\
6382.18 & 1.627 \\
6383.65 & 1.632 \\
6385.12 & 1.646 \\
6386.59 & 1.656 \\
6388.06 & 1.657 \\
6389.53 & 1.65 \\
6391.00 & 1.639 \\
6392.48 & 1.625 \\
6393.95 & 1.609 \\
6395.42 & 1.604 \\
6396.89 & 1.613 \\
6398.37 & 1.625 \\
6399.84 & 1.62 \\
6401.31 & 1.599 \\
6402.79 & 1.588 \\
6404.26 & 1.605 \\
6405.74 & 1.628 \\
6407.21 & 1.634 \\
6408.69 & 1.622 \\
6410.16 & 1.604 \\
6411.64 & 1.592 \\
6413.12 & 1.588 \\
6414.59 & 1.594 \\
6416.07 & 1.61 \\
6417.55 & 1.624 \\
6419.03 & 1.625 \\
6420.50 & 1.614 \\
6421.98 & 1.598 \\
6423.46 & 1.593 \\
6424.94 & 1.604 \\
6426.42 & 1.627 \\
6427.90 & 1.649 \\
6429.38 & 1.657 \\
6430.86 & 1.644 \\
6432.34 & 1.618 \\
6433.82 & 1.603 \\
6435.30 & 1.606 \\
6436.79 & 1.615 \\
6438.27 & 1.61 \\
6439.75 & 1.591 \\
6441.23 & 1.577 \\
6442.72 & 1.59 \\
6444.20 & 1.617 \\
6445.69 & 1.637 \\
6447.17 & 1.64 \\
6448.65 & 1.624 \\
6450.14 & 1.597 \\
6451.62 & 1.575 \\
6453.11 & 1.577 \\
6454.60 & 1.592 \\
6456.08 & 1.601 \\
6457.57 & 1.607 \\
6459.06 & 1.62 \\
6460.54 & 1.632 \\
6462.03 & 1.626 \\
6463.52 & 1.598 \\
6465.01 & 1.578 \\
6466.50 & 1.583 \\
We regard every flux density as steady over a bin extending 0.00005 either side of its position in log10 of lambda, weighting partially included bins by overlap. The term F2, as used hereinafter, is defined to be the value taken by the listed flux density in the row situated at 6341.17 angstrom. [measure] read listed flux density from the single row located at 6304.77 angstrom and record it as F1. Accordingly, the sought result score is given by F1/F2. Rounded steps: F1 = 1.624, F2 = 1.604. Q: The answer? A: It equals 1.01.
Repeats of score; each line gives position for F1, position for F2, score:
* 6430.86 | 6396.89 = 1.02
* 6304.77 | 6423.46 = 1.02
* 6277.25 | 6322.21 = 1.05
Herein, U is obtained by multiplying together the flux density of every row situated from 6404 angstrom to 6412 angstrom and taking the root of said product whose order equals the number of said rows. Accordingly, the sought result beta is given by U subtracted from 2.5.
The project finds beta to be 0.886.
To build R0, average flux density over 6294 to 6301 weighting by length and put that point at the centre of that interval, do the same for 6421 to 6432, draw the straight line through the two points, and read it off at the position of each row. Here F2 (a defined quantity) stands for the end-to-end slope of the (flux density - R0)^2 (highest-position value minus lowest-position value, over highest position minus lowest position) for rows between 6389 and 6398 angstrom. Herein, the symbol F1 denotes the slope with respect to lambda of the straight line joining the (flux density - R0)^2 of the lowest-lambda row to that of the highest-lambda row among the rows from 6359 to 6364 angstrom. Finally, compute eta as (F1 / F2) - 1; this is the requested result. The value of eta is 23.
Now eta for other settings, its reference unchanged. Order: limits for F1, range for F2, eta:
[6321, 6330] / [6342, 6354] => 3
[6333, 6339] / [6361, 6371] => -2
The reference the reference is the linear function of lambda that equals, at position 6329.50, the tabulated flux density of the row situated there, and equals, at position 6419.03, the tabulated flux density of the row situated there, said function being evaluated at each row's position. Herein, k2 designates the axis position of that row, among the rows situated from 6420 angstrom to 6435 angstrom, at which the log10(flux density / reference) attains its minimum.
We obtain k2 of 6423.46 angstrom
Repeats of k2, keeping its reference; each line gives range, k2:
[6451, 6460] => 6451.62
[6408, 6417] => 6413.12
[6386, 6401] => 6395.42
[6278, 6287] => 6283.03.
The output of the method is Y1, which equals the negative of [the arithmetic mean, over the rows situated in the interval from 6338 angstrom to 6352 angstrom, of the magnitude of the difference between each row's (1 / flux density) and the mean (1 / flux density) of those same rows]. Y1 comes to -0.008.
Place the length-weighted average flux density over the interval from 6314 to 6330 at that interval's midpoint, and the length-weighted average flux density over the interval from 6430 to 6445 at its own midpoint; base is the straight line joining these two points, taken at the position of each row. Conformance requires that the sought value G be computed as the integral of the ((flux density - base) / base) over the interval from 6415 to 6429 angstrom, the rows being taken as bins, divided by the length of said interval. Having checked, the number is 0.005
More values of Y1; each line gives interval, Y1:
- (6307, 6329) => -0.010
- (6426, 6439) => -0.006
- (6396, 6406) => -0.005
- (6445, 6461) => -0.007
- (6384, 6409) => -0.006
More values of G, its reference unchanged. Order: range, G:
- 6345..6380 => 0.011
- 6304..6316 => 0.023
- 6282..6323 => 0.022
